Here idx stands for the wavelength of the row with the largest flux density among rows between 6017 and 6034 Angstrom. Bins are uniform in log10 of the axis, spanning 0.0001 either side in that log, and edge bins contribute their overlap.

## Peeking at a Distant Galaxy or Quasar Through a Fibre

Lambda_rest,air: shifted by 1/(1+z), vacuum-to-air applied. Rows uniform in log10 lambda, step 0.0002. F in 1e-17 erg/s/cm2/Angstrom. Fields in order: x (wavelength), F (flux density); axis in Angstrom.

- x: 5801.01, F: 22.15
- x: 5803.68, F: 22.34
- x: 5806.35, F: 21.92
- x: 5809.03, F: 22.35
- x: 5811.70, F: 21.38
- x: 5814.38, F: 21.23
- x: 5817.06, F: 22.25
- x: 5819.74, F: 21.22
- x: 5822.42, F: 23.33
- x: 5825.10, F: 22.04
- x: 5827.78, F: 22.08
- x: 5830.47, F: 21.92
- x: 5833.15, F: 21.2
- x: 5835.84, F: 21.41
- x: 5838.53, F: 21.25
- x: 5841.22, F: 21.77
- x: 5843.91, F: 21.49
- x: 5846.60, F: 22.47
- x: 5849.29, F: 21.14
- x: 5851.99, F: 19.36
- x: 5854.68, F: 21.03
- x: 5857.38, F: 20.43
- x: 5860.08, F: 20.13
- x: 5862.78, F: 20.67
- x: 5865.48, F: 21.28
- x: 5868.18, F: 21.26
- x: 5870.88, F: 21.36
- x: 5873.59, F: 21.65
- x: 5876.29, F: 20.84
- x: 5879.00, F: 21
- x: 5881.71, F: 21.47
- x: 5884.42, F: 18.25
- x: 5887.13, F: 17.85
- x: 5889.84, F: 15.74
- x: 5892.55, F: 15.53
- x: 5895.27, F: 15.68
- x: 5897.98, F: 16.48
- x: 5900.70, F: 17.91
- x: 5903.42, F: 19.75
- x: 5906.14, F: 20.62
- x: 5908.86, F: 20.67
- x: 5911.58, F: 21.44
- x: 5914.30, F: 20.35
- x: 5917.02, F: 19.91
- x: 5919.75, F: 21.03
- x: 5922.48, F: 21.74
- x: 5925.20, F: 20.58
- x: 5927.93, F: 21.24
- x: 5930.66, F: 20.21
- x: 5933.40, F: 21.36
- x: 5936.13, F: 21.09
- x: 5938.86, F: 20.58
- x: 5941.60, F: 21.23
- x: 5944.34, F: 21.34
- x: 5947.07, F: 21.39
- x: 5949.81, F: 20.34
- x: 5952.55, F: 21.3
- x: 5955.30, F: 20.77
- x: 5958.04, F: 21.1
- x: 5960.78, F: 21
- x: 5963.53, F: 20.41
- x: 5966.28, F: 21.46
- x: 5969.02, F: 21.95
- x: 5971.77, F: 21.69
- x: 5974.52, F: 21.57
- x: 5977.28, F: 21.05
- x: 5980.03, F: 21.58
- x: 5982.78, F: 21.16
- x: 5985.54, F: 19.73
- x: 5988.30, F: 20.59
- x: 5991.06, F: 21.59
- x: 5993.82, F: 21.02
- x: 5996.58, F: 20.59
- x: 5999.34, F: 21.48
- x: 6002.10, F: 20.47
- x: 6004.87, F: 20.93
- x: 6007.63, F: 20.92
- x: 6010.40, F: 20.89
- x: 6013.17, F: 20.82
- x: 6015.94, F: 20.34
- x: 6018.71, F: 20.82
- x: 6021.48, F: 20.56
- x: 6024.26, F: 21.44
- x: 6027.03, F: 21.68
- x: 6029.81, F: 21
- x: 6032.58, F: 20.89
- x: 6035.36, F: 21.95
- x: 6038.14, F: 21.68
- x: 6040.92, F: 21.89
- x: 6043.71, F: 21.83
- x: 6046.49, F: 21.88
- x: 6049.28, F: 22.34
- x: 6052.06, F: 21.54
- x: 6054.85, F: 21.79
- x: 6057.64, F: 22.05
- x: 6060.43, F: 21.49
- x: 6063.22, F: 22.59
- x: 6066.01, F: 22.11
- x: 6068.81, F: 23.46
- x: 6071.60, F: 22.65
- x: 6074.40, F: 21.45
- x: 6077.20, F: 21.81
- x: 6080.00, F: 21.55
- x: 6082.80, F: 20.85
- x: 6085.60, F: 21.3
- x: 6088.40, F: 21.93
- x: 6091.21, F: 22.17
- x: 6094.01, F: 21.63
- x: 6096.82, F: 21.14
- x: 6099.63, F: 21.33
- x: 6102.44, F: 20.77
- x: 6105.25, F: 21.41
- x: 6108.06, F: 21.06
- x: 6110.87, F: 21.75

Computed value 6027.03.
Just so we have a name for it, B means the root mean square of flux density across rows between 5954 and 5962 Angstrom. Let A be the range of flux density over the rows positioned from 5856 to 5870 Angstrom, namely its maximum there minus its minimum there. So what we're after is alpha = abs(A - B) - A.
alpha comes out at 18.7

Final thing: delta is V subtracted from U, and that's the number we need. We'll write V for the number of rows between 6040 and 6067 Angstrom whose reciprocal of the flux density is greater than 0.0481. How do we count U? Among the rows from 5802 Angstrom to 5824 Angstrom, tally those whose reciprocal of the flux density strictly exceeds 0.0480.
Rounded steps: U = 0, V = 0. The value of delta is 0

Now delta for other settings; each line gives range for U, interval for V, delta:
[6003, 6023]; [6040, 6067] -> 4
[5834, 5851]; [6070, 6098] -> 0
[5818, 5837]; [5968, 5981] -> 0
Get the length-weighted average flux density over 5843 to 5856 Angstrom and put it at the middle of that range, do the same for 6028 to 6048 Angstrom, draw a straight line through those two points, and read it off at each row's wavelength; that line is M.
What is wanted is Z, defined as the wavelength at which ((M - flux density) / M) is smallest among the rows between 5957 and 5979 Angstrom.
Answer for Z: 5969.02 Angstrom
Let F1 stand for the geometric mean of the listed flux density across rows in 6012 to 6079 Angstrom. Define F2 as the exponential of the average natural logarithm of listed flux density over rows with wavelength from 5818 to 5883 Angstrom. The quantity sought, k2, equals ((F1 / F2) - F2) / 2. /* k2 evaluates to -10.1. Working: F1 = 21.7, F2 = 21.31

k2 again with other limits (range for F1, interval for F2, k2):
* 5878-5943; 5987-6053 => -10.1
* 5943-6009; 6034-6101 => -10.4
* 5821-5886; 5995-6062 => -10.2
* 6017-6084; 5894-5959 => -9.6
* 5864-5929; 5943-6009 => -10.1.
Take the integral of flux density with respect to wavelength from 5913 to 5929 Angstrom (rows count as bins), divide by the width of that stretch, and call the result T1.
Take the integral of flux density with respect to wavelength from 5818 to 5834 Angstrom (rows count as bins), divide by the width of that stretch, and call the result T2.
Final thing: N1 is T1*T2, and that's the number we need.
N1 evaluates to 458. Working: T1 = 20.8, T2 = 22.0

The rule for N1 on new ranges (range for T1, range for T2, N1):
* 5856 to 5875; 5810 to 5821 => 452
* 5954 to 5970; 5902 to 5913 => 435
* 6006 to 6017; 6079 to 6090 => 445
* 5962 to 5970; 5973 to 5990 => 445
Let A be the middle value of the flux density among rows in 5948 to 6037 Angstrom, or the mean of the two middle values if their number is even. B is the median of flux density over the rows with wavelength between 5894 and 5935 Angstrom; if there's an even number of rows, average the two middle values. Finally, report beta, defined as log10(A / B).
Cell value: 0.01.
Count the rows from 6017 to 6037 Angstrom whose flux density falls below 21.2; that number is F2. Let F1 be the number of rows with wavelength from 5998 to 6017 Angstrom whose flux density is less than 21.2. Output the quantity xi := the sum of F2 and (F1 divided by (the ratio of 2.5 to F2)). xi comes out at 13.6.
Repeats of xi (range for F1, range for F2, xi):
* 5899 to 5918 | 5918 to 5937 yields 13.6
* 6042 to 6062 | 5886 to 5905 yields 7.0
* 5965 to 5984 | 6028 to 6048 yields 3.6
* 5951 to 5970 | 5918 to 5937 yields 10.4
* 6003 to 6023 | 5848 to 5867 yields 22.8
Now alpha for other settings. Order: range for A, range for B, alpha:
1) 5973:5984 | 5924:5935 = 19.8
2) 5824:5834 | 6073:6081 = 19.8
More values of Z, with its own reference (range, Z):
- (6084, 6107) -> 6091.21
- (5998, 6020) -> 5999.34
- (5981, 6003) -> 5991.06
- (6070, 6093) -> 6071.60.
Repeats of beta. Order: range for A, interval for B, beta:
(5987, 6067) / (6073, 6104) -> 0.00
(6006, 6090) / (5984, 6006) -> 0.02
